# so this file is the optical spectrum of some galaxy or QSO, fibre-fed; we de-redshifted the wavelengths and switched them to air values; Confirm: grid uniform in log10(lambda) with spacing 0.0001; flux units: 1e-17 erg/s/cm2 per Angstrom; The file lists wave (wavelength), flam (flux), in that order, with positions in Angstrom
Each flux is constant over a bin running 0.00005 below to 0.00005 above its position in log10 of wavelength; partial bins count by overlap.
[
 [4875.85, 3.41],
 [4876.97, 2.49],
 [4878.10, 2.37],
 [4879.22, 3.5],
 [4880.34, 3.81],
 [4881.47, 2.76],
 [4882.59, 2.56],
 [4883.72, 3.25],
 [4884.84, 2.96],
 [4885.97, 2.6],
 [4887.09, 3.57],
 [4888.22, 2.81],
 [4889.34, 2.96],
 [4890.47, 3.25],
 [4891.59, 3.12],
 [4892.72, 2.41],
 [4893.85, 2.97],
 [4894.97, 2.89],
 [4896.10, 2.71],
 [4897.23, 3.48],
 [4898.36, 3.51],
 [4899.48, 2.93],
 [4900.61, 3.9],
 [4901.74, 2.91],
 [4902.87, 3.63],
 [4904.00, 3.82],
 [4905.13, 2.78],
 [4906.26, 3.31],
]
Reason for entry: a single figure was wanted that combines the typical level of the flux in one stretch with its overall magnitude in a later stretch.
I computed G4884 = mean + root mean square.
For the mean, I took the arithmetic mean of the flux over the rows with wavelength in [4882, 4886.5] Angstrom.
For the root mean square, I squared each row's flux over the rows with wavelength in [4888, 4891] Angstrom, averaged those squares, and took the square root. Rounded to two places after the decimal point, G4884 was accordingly 5.85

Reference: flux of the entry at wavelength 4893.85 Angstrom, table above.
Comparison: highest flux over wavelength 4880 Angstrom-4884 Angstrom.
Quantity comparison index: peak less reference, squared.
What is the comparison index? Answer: 0.7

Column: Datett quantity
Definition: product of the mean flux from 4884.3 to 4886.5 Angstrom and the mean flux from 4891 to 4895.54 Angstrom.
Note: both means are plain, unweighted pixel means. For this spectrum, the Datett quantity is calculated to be 7.9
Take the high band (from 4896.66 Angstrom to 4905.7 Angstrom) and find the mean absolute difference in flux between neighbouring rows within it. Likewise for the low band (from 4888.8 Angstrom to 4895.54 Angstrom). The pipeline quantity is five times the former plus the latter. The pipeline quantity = 3.6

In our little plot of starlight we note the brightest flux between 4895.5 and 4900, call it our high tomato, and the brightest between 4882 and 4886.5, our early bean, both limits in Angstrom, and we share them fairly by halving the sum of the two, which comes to 3.38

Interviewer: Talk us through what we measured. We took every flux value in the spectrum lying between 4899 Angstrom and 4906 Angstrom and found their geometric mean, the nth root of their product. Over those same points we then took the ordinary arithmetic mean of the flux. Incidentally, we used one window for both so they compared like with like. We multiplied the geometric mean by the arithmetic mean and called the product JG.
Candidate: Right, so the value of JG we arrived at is 11.0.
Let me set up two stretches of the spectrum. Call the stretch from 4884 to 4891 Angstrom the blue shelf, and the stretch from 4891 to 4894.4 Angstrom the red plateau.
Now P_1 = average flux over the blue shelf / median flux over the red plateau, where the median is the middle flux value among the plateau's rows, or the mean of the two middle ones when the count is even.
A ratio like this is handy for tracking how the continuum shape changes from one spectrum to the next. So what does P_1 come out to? 1.02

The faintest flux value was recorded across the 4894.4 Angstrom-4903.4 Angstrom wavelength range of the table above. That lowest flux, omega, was 2.71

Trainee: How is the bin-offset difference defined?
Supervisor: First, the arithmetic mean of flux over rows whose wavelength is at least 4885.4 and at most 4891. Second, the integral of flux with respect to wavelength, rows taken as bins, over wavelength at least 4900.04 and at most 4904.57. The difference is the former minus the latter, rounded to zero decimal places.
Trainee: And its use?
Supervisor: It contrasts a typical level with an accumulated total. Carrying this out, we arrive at -13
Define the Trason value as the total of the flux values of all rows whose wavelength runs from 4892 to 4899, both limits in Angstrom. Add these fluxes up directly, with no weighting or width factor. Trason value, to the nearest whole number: 18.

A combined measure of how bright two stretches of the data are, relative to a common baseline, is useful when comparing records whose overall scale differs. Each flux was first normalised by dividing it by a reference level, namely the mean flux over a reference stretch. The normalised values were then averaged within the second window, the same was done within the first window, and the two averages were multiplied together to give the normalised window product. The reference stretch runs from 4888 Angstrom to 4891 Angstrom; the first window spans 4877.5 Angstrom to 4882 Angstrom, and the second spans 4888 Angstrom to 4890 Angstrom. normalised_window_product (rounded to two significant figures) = 0.99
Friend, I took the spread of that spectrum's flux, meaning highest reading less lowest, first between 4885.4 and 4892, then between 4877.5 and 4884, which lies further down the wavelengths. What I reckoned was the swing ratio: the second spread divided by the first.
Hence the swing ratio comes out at 1.48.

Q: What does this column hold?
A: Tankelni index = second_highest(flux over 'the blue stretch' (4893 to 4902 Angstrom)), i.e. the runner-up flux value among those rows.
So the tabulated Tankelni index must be 3.51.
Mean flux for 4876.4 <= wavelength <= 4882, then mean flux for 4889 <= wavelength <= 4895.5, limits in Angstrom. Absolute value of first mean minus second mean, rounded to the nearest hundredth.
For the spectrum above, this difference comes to 0.05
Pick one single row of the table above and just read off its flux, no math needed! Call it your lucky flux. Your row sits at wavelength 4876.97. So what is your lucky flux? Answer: 2.49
